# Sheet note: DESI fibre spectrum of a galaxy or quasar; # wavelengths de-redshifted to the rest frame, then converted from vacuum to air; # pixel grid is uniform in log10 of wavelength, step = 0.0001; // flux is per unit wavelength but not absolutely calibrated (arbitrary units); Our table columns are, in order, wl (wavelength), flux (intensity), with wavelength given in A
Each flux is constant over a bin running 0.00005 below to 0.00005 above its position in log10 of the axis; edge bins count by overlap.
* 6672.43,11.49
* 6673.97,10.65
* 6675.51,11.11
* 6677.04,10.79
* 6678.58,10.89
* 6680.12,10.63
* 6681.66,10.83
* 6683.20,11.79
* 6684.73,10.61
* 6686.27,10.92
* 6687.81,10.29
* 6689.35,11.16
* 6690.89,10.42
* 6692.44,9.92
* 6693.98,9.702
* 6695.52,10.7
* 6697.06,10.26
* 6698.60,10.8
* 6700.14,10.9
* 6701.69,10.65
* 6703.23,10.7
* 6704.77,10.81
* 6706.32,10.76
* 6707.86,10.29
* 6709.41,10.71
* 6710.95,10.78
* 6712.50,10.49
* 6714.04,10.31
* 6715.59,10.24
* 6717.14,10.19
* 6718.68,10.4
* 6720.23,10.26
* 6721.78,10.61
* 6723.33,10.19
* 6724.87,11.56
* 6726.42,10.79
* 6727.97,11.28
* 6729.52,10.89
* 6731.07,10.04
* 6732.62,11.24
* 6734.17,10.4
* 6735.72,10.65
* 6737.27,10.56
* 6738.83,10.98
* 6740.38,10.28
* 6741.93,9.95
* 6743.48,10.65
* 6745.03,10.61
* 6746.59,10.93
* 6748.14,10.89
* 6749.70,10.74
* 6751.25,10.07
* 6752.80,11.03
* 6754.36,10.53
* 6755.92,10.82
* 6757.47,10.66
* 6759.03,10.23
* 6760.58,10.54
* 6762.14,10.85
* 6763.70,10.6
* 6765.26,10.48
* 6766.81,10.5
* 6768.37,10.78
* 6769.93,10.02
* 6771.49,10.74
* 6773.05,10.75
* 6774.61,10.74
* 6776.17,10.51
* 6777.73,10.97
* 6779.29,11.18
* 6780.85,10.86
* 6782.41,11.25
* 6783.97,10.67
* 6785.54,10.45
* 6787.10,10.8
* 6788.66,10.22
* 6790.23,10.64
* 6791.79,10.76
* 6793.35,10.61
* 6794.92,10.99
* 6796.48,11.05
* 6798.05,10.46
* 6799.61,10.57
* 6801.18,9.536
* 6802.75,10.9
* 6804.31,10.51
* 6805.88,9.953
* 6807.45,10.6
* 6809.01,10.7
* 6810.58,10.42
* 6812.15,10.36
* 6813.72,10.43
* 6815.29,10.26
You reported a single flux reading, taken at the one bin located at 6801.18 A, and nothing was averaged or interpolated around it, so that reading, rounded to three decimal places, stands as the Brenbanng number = 9.536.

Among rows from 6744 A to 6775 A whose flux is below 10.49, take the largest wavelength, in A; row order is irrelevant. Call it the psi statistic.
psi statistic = 6769.93 A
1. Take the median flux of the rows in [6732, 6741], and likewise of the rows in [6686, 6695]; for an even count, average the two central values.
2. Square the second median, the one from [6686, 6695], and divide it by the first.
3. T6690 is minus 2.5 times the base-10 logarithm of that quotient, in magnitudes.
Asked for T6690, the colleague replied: -2.51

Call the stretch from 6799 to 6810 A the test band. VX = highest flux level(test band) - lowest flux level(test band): 1.4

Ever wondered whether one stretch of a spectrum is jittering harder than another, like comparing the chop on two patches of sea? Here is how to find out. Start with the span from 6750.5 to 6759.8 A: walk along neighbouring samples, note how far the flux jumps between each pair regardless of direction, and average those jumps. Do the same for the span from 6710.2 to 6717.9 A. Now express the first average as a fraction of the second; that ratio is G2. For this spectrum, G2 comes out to 3.17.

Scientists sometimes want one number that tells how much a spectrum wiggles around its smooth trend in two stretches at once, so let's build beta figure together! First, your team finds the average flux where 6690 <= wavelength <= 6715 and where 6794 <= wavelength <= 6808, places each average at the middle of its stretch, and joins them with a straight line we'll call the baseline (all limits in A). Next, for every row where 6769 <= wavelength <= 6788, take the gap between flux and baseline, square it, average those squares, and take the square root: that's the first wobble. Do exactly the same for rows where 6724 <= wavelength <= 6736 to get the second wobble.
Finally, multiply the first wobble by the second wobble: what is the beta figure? 0.23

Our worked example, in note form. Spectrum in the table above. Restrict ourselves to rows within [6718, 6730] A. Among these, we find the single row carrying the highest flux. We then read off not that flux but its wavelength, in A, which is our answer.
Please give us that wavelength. 6724.87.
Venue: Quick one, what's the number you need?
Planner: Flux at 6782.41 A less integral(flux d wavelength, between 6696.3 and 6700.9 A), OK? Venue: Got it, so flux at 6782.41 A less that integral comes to -38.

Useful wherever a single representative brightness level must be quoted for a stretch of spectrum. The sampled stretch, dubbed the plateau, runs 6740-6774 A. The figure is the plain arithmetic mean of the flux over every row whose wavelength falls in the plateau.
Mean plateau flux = 10.58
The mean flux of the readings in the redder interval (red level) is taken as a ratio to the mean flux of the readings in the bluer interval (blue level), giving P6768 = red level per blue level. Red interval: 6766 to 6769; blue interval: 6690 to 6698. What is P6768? 1.04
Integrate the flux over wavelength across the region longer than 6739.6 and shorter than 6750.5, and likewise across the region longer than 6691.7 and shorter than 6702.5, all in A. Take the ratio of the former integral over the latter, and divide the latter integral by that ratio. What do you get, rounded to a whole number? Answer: 110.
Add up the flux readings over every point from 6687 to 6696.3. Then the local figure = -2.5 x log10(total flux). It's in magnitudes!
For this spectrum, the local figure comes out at -4.48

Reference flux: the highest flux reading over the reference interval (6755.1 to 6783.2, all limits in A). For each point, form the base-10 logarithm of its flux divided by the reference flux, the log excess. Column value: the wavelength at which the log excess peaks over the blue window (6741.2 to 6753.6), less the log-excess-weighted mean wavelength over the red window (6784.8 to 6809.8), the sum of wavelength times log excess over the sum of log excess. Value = -45.1 A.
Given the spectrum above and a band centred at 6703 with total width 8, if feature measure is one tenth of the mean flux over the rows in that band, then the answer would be 1.08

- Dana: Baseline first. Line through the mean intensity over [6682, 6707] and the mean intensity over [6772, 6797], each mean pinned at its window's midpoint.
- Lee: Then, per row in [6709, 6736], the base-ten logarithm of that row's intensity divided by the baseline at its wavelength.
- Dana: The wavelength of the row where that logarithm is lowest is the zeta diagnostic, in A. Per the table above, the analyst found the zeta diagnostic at 6731.07 A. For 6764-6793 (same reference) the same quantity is 6769.93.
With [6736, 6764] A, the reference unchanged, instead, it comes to 6741.93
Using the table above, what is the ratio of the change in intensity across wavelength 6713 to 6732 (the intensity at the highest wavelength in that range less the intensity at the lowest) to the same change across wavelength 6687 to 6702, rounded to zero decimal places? -1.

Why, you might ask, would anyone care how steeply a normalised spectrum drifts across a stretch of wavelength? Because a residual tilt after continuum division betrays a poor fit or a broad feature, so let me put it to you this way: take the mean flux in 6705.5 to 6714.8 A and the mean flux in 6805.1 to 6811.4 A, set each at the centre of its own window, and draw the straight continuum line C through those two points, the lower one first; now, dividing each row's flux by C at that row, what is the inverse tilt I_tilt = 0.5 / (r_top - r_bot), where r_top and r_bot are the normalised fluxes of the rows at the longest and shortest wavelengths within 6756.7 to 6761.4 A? -45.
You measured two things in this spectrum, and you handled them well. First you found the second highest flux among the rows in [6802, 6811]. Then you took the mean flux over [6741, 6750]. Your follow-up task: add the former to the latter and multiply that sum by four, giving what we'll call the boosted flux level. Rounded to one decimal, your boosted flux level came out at 85.3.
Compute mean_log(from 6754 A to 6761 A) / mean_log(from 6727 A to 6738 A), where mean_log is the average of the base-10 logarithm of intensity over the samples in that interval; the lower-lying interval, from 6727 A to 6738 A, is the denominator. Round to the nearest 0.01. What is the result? 0.99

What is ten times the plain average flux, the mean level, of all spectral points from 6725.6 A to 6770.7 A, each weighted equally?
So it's 106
